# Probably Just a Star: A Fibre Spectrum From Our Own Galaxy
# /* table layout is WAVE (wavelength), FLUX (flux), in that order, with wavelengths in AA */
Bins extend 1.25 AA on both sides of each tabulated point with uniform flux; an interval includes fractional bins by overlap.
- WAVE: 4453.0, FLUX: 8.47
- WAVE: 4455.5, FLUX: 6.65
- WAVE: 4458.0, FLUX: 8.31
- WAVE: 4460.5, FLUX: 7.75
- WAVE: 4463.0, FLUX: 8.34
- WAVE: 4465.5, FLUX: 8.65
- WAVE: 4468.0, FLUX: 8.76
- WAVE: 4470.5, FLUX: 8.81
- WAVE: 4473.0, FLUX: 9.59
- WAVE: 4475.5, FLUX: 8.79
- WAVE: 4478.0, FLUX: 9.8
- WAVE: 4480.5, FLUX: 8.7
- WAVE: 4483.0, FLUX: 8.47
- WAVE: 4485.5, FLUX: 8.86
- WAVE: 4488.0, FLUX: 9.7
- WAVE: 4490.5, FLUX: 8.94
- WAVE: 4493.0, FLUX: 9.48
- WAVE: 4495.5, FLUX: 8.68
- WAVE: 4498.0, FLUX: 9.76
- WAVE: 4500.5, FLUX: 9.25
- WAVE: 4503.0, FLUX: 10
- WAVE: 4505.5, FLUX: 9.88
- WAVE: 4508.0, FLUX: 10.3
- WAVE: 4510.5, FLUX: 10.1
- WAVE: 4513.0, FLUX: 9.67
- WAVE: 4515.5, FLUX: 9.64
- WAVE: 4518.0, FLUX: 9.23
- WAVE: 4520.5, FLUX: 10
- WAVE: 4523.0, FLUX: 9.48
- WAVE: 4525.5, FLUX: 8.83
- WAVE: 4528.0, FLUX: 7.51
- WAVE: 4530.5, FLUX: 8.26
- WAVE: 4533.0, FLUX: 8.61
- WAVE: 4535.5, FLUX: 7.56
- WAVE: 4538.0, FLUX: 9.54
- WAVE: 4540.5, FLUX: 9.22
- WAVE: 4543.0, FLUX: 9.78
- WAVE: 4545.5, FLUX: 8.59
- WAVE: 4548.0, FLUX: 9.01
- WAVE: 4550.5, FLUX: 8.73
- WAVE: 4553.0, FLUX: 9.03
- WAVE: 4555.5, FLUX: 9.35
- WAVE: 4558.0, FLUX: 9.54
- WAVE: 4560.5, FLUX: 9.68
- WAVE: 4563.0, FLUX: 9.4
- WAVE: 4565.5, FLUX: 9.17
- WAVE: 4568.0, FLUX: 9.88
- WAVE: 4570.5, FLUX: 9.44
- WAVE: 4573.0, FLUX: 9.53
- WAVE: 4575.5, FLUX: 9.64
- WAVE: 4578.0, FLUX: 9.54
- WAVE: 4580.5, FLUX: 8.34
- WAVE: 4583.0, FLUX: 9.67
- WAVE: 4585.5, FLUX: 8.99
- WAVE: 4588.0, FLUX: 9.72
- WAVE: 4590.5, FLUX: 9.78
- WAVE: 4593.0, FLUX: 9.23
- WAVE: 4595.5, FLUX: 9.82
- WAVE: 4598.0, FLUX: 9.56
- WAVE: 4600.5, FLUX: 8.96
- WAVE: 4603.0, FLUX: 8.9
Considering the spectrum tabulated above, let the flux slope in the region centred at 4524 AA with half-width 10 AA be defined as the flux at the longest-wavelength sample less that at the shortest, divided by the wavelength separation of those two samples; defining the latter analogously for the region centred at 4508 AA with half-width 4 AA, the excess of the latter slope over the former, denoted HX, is 0.10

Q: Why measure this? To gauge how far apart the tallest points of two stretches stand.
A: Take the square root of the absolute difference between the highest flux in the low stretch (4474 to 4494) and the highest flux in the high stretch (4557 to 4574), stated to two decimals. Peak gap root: 0.28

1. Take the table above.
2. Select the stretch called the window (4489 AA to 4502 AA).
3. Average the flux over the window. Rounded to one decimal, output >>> 9.2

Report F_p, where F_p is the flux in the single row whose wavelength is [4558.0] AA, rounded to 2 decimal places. 9.54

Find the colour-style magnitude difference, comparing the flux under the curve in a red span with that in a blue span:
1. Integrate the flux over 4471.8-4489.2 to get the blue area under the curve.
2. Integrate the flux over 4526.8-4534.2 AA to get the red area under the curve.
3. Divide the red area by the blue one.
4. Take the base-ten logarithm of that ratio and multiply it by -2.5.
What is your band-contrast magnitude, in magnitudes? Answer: 1.05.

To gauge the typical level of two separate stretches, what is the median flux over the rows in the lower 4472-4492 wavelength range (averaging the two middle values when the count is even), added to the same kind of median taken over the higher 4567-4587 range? 18.4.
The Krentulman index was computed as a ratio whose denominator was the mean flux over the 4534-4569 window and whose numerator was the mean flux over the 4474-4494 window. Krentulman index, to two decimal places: 0.99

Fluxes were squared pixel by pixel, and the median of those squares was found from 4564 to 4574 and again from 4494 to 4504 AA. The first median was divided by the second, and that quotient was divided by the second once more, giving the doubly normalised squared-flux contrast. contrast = 0.011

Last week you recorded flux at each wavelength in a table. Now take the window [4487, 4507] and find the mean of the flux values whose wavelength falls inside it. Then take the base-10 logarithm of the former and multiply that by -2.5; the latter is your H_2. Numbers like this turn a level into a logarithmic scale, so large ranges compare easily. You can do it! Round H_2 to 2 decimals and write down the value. -2.44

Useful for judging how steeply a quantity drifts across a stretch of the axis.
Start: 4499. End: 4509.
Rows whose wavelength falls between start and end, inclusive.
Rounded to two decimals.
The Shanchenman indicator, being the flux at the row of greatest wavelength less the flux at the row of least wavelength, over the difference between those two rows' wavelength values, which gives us 0.14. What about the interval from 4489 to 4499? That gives 0.11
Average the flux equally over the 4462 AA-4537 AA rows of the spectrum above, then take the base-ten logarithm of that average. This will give 0.960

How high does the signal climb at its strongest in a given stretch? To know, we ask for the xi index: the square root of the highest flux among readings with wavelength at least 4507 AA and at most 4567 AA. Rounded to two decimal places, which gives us 3.21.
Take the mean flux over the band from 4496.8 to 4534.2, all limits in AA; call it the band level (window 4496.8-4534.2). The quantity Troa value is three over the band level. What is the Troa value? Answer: 0.320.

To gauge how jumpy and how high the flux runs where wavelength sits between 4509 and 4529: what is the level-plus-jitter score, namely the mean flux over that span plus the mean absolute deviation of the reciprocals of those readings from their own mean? 9.3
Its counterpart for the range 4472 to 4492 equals 9.1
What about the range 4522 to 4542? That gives 8.6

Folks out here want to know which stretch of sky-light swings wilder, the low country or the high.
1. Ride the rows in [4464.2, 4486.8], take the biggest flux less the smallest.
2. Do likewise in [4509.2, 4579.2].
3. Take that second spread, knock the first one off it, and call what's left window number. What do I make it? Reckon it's 1.3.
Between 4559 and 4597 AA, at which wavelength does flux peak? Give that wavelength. 4568.0 AA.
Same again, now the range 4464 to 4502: 4478.0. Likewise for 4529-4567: 4543.0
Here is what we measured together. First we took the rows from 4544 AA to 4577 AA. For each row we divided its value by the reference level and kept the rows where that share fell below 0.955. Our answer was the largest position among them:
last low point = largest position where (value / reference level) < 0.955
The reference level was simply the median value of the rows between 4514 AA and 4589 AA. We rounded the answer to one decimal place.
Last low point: 4550.5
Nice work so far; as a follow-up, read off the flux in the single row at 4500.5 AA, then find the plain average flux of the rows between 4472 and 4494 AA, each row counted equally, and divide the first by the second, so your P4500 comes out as 1.01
